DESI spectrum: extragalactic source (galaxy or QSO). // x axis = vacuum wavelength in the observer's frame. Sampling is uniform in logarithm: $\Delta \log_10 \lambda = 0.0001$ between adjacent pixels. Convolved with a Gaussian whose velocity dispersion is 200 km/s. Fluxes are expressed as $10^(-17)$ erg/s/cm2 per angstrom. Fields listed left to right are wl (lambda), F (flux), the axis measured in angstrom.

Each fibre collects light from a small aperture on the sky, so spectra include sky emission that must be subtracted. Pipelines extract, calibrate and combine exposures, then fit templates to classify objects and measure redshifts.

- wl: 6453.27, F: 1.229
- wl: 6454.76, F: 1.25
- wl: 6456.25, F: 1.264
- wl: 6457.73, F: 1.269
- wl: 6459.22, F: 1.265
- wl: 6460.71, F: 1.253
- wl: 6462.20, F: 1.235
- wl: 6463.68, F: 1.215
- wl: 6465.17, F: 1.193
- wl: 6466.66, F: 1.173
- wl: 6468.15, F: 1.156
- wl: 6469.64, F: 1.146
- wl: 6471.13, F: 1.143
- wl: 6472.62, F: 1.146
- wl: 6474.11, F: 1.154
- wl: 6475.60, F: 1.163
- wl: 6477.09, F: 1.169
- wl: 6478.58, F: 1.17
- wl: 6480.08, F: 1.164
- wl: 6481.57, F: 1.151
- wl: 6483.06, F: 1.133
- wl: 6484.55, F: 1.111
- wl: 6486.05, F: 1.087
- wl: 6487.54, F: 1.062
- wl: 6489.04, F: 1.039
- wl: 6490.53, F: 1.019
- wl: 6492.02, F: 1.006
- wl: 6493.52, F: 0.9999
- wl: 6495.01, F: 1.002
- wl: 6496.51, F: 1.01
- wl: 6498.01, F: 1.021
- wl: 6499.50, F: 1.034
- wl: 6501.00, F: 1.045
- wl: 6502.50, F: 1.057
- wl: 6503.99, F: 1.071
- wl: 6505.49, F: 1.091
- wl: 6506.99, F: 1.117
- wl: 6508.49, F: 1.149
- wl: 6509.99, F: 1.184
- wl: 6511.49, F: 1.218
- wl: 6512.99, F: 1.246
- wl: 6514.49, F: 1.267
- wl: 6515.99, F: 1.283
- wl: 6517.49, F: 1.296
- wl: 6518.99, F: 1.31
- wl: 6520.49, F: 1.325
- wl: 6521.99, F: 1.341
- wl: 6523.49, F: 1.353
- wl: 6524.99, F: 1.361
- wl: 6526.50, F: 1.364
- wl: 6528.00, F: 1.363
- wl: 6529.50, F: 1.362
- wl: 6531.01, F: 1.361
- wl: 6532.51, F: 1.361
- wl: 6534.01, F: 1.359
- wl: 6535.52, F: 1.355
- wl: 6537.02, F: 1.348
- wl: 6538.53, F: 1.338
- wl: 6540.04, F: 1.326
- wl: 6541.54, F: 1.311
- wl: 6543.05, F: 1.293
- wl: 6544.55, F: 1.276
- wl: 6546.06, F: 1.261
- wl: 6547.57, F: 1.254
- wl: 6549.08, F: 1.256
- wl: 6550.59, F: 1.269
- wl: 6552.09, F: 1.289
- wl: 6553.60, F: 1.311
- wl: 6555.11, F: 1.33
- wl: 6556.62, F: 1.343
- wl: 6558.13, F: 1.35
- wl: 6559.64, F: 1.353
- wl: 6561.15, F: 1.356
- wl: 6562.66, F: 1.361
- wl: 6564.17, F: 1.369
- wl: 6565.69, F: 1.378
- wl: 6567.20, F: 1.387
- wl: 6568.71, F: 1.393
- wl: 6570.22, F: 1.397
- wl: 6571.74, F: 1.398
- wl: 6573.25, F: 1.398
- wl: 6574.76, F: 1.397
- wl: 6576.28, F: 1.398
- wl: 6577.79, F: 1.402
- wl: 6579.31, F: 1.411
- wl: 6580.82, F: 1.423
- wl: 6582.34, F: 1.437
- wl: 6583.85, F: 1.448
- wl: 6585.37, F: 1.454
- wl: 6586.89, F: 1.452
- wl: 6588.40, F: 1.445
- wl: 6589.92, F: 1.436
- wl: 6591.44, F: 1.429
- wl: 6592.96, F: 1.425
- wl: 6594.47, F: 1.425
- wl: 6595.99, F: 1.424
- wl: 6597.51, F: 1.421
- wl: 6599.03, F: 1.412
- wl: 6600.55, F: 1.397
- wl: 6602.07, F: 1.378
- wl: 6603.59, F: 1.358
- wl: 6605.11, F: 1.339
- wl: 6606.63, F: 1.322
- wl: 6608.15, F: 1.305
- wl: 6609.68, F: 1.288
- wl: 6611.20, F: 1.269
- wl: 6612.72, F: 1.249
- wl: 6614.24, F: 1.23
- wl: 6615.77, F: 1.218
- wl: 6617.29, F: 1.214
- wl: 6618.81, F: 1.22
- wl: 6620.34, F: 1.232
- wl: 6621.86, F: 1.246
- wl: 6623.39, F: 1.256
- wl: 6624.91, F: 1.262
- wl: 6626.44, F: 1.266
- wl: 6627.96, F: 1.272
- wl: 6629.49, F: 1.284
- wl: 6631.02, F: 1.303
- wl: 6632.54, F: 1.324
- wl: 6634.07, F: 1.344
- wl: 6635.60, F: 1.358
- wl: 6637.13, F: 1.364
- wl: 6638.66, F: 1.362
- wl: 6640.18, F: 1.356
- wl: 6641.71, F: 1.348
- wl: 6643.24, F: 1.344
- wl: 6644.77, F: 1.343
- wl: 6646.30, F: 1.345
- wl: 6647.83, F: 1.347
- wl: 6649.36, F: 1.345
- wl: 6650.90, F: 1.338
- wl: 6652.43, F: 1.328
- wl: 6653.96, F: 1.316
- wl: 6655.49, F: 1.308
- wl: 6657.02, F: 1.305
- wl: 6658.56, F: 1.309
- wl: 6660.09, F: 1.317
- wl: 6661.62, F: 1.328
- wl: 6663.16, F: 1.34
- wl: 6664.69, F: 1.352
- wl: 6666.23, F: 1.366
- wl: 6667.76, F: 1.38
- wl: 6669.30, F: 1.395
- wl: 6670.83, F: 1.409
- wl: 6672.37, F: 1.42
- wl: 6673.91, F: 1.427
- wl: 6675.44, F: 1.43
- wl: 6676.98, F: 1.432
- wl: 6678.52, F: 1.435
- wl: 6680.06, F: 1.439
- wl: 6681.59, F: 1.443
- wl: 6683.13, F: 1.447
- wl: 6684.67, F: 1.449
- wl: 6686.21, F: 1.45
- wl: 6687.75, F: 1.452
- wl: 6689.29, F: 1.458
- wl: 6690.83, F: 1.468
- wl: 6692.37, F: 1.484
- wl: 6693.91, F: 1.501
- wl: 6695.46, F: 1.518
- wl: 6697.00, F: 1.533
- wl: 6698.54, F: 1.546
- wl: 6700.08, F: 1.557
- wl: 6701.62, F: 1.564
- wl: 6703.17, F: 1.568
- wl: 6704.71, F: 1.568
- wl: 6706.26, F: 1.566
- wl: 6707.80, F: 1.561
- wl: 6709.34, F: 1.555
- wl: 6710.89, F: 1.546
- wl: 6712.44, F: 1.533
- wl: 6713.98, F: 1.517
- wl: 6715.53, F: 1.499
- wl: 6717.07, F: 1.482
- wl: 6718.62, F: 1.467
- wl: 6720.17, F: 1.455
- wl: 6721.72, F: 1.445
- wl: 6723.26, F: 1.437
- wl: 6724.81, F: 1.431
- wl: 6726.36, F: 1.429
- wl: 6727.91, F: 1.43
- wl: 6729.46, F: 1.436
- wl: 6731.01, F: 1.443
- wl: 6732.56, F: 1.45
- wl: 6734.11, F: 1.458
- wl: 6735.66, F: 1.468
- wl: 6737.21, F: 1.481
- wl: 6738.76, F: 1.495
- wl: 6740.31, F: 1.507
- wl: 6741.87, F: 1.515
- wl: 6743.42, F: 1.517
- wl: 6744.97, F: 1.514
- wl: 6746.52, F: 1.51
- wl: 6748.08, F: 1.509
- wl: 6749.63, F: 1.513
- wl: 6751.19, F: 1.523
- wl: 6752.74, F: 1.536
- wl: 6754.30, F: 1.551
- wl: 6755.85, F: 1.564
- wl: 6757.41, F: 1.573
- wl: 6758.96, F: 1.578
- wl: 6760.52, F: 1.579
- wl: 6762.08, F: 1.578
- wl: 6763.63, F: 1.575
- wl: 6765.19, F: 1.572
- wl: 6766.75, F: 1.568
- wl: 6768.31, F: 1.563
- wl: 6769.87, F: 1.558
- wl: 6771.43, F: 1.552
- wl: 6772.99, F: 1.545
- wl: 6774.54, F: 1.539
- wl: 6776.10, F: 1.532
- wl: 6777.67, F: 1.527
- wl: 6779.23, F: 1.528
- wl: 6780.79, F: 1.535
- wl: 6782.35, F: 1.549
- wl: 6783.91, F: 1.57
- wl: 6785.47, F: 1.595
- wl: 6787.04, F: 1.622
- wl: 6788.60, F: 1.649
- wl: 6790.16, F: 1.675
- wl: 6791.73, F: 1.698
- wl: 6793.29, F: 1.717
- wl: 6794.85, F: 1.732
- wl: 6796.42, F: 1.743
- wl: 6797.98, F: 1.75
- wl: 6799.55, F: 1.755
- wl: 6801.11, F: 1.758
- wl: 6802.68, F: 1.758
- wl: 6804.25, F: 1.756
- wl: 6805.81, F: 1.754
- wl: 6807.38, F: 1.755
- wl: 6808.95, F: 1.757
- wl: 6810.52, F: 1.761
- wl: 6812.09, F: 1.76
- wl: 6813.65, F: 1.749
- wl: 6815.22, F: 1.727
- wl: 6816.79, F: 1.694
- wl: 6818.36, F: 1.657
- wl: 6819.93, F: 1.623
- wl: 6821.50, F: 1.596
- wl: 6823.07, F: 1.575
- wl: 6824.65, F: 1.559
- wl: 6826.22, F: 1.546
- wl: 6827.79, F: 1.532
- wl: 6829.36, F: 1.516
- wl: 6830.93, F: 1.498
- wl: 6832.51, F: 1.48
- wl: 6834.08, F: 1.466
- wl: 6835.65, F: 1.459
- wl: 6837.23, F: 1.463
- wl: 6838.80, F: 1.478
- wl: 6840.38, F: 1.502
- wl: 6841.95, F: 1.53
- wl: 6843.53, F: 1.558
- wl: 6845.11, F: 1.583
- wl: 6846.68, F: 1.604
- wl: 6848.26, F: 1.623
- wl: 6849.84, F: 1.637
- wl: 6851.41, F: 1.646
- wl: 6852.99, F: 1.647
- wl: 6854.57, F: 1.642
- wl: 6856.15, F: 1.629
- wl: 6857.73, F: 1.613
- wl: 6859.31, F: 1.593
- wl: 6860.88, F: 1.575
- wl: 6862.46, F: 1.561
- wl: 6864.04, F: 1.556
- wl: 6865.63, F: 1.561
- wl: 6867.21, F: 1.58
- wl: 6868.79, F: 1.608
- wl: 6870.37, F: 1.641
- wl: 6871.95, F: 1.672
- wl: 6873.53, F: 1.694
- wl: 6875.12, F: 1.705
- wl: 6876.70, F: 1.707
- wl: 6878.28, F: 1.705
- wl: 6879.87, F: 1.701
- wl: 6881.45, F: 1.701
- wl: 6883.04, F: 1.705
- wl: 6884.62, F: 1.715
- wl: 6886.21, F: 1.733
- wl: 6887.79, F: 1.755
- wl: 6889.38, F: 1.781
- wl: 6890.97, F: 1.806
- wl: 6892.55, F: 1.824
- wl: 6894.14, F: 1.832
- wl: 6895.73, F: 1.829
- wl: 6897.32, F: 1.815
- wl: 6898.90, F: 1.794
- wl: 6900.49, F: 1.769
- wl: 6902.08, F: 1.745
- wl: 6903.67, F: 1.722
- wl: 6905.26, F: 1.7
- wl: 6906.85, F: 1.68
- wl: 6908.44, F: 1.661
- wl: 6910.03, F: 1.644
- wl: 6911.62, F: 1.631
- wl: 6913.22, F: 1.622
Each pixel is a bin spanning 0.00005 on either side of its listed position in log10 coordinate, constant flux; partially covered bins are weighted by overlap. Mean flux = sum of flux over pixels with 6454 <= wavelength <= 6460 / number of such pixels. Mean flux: 1.26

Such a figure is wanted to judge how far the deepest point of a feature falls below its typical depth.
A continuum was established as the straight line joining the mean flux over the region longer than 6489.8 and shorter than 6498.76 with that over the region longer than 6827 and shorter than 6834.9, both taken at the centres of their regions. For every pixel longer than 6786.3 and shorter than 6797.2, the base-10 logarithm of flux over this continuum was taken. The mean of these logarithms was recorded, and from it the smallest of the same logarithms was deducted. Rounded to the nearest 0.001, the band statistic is 0.016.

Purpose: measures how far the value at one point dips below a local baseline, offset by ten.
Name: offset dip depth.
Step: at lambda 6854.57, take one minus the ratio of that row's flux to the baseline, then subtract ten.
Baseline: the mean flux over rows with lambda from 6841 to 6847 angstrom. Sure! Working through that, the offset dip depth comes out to -10.0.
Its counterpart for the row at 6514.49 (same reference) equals -9.8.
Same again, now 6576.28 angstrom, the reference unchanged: -9.9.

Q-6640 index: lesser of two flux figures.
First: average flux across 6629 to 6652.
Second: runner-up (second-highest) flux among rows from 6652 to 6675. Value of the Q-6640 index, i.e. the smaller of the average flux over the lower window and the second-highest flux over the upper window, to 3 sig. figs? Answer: 1.34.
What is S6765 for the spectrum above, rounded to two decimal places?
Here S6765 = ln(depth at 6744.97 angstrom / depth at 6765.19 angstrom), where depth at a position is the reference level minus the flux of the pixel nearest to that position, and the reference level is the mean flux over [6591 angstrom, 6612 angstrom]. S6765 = -0.34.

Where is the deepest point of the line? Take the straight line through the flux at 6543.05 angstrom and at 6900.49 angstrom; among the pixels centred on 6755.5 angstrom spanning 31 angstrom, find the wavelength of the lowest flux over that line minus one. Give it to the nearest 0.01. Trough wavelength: 6748.08 angstrom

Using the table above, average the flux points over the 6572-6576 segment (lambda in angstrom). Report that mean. 1.40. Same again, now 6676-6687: 1.44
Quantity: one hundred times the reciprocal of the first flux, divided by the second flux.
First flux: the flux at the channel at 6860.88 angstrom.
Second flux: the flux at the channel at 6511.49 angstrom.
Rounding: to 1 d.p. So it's 52.1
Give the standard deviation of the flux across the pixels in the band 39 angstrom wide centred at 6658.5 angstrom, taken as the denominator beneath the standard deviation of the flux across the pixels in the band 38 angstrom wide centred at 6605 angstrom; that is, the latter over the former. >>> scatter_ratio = 2.2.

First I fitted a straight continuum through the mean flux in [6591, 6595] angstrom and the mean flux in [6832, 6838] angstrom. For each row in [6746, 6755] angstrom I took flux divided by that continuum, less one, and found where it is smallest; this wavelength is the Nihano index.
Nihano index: 6748.08 angstrom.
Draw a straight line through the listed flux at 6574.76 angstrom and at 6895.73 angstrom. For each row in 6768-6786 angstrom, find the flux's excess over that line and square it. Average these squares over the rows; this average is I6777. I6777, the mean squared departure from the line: 0.015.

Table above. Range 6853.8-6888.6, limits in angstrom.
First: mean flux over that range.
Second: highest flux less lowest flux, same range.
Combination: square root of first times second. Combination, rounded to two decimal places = 0.57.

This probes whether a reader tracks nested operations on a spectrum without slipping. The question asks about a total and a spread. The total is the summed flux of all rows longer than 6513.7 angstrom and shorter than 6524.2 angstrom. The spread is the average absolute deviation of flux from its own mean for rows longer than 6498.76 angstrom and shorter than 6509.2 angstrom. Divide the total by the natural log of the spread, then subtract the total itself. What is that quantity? -11.9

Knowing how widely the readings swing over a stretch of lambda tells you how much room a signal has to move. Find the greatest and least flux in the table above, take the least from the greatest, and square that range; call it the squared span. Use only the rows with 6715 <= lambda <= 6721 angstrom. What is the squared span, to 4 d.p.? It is 0.0019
